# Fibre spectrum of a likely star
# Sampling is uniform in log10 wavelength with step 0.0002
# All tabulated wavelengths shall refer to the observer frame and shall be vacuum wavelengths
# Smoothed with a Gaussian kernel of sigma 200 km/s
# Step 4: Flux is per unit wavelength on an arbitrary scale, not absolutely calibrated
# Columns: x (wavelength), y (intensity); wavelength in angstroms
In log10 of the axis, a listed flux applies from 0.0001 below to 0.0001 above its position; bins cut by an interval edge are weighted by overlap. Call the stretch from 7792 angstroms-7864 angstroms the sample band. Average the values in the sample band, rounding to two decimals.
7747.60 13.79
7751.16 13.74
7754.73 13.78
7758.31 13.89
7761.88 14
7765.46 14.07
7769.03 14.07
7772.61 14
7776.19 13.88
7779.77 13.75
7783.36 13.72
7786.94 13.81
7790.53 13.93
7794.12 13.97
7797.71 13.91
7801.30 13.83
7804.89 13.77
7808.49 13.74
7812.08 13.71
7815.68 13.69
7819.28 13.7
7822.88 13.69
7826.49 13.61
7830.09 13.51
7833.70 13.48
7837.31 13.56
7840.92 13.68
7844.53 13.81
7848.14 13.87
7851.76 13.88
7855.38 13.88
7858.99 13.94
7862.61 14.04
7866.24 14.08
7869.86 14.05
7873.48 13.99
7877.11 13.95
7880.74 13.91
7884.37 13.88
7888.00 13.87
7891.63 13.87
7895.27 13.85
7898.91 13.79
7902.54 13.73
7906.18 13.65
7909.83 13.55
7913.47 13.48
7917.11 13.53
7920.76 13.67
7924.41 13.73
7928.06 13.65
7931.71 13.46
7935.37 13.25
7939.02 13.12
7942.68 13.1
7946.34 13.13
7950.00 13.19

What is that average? 13.76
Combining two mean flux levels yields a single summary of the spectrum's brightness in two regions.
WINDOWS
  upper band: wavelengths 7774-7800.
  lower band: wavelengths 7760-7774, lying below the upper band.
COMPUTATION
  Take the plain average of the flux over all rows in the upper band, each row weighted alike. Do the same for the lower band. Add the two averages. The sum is 27.9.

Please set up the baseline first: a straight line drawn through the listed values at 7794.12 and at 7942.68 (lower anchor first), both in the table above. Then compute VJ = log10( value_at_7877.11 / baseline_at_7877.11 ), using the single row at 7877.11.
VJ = 0.015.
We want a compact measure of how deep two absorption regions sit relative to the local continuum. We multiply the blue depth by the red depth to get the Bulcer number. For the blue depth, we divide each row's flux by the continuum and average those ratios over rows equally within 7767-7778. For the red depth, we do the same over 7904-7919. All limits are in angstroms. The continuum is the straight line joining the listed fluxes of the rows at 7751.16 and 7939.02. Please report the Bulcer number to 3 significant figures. 1.05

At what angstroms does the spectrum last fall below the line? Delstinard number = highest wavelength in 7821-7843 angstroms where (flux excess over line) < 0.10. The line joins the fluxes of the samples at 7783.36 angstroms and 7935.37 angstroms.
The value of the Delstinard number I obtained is 7837.31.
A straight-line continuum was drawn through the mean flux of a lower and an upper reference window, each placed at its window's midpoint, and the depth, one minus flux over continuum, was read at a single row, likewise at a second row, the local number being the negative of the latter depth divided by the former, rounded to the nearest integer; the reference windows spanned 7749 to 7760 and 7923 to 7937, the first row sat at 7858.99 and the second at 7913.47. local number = 0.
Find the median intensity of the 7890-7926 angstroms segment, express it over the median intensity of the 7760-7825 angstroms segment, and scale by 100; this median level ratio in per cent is 99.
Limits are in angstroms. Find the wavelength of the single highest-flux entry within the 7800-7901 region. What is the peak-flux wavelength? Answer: 7866.24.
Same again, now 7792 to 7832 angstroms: 7794.12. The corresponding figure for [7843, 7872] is 7866.24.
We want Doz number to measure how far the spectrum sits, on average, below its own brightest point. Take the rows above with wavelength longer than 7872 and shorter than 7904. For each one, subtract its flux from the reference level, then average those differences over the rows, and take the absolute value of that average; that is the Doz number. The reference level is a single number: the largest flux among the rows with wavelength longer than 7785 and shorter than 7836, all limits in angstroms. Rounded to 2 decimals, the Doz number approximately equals 0.10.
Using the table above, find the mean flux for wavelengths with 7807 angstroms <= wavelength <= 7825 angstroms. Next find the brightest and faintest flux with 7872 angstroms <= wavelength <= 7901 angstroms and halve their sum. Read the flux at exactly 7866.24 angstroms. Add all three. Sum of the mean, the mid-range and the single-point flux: 41.7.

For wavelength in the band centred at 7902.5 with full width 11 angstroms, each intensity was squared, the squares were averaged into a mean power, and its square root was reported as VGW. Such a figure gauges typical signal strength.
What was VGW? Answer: 13.72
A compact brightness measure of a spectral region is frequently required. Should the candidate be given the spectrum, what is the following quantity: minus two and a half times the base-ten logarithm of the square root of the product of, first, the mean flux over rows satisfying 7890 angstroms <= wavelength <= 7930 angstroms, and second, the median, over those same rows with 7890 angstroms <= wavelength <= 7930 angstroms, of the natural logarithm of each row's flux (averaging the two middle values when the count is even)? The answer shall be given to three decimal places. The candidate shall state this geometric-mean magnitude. -1.942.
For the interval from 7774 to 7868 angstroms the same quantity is -1.948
